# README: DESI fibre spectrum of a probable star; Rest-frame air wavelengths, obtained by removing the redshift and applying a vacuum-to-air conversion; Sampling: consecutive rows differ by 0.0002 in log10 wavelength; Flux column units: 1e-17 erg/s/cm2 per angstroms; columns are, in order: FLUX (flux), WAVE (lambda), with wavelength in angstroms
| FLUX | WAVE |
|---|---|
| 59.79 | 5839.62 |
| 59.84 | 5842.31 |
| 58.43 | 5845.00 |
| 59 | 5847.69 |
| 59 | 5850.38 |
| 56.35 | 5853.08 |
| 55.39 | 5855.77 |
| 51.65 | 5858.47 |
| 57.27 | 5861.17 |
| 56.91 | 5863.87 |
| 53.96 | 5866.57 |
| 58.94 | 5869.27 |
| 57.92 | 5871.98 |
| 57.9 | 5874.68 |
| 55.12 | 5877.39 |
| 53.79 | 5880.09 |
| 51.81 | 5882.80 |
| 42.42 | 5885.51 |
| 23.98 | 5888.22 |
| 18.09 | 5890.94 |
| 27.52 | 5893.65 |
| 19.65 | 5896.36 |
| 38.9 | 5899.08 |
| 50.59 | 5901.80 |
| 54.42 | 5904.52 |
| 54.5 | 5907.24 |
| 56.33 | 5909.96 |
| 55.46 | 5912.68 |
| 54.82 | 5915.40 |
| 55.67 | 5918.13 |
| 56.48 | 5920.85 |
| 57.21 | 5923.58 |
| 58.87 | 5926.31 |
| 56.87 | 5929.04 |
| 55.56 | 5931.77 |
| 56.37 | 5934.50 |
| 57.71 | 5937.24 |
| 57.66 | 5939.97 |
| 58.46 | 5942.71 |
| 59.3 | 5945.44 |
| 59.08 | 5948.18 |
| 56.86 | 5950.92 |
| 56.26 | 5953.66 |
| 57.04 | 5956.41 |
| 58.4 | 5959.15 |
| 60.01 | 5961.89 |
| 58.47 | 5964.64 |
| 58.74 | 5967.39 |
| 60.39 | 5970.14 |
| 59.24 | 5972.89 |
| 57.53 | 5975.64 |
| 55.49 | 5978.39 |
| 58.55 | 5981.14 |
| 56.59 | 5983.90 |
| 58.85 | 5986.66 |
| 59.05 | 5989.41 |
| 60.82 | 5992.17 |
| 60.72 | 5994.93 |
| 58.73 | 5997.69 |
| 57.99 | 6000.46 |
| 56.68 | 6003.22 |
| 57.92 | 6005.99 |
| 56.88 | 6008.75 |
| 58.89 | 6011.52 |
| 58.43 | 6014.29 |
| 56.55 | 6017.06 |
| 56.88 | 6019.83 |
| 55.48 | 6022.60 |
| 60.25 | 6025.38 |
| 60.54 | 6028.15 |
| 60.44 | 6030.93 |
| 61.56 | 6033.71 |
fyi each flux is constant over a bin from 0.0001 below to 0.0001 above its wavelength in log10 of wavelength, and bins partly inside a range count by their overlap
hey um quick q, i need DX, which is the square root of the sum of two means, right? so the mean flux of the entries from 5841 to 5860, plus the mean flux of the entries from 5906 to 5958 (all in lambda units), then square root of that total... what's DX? 10.7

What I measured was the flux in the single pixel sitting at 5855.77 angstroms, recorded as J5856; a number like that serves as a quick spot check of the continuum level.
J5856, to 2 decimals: 55.39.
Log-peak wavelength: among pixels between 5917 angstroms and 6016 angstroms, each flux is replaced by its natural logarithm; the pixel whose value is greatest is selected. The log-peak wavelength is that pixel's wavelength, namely 5992.17 angstroms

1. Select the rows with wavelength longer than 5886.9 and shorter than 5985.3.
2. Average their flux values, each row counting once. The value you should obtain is 53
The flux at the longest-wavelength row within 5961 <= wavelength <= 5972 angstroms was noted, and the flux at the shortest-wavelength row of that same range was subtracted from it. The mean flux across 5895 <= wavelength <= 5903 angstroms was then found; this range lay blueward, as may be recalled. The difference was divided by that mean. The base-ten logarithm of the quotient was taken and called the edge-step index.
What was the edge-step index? -1.98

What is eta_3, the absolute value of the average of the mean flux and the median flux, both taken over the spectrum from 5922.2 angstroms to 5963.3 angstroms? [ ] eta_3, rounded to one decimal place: 57.7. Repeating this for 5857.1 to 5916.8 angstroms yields 51.0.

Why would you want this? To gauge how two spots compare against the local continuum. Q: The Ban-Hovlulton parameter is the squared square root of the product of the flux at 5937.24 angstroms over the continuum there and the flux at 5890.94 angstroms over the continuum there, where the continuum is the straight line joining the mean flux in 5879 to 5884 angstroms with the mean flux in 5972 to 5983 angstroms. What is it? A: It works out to 0.35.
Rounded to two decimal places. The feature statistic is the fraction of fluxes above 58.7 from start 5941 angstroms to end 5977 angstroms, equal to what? 0.46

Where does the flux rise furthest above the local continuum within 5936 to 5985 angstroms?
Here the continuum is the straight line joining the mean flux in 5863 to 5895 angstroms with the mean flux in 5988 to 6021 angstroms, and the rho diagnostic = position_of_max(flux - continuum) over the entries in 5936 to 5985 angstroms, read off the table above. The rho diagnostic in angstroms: 5945.44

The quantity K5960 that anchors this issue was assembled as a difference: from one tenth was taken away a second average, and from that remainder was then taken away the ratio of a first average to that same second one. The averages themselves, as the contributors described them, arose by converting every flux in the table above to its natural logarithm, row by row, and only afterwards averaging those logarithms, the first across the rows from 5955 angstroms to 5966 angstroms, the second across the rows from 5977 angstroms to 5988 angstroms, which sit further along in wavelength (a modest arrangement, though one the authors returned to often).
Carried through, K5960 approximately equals -4.95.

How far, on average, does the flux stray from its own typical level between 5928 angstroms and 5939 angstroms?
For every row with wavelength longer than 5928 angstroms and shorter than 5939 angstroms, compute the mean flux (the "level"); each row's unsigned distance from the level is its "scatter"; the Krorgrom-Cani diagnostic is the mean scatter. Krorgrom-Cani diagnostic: 0.7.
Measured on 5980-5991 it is 0.8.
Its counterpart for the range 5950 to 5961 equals 0.6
